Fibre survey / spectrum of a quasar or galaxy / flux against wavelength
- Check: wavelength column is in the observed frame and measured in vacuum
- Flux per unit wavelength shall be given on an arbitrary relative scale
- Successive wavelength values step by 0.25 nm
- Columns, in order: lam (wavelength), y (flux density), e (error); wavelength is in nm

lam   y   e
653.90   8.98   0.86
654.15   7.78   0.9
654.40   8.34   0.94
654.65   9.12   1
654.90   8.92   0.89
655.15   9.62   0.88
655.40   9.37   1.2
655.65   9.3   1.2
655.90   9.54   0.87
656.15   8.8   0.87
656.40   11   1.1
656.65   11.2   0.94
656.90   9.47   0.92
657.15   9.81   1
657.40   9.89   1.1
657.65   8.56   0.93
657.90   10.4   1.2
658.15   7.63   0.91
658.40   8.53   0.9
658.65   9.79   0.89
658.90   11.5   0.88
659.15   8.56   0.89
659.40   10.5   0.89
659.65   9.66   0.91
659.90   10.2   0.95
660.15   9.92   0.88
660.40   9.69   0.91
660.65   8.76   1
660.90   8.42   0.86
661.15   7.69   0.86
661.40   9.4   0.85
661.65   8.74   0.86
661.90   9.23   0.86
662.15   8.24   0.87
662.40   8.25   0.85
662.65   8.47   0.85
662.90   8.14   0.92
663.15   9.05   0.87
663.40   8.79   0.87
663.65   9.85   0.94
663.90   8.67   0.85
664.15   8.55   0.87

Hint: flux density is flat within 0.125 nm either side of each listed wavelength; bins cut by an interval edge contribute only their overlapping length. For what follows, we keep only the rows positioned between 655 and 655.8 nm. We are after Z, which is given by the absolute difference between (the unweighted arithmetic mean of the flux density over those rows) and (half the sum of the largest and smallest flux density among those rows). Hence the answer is 0.03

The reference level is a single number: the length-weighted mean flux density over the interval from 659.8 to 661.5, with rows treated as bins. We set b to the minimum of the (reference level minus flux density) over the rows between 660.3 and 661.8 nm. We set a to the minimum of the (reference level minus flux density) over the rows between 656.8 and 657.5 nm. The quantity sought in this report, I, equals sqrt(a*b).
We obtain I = 0.6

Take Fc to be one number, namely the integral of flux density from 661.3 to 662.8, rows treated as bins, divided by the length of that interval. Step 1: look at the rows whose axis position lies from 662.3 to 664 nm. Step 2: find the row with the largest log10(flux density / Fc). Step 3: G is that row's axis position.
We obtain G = 663.65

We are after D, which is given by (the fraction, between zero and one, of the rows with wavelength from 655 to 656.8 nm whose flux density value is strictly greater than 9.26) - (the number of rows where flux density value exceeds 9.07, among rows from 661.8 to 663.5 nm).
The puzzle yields -0.14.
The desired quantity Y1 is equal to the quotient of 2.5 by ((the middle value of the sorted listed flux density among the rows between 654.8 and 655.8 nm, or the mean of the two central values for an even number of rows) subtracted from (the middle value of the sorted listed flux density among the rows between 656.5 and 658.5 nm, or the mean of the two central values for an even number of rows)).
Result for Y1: 8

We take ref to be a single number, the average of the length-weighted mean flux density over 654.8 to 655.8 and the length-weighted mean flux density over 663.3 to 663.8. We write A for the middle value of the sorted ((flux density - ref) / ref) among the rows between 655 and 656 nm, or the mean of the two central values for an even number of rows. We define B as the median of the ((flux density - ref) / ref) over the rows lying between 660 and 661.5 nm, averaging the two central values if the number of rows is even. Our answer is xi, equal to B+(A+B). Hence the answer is -0.04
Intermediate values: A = 0.01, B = -0.03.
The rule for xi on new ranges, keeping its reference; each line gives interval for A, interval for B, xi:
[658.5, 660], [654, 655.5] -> 0.01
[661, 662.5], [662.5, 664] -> -0.21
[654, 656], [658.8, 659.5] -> 0.24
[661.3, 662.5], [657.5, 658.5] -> -0.23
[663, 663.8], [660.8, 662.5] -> -0.22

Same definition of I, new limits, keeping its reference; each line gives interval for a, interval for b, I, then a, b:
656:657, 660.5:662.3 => 0.7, -2.1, -0.26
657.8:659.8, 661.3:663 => 0.8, -2.4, -0.26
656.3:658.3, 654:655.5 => 1.0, -2.1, -0.48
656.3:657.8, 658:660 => 2.2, -2.1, -2.36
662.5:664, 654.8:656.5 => 1.2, -0.7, -1.86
